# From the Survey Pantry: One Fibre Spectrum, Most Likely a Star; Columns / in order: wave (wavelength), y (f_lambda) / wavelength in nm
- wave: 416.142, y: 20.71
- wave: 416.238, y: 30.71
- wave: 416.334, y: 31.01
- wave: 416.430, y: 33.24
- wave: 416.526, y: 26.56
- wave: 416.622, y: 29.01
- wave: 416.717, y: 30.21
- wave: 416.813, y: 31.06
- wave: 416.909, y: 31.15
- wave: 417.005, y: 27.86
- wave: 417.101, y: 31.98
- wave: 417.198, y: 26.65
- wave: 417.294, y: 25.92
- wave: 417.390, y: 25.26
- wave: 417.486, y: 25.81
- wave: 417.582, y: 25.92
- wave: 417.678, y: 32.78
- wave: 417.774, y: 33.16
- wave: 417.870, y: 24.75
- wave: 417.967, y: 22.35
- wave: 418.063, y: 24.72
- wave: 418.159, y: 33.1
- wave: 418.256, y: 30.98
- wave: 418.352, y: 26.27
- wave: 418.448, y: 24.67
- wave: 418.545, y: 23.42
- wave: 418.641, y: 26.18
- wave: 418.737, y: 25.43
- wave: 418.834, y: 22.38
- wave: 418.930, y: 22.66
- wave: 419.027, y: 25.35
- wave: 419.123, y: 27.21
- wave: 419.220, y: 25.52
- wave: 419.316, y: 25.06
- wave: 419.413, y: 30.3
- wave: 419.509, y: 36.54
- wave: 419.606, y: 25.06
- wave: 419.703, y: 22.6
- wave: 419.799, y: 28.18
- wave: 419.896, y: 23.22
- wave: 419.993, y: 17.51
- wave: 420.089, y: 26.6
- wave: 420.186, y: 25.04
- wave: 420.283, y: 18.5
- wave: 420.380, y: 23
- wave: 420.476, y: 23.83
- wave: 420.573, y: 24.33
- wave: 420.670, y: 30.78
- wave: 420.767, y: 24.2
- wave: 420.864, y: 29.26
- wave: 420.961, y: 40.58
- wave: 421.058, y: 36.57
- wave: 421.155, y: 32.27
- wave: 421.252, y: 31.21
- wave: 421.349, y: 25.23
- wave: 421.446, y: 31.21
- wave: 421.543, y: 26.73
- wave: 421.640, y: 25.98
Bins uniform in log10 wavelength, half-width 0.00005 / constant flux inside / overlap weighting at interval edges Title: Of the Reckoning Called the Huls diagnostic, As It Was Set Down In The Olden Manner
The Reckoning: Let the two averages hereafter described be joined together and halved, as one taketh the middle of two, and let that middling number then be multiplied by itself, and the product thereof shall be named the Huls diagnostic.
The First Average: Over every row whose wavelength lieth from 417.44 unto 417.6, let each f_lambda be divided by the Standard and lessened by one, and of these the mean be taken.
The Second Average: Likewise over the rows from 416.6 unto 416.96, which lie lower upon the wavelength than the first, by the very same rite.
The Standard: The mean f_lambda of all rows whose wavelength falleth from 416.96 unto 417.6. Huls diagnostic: 0.0015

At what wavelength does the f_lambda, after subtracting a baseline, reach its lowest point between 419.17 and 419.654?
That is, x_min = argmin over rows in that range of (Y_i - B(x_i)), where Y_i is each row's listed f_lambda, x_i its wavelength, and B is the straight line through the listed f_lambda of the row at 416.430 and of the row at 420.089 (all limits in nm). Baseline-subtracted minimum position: 419.316 nm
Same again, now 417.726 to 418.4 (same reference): 417.967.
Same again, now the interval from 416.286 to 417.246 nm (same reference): 416.526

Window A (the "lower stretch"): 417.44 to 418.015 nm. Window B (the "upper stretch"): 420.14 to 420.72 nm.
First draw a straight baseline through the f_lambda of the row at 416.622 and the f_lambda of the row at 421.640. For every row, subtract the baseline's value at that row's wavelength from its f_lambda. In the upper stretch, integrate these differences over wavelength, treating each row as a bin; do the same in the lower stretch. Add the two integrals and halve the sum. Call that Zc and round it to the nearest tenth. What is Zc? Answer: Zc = -1.0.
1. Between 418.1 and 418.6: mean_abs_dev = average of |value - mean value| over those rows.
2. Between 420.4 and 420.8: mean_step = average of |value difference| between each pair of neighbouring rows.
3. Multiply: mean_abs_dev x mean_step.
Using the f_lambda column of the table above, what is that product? 16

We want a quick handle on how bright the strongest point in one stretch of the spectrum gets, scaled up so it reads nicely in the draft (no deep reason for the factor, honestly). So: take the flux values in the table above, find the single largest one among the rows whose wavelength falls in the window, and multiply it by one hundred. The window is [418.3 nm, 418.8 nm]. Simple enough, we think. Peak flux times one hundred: 2627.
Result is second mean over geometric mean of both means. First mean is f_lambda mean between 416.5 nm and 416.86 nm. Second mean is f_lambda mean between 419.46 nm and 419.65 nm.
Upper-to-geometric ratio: 1.03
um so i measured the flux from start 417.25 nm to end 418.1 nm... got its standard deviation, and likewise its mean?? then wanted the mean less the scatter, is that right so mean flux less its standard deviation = 23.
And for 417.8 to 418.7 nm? 23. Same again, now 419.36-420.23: 21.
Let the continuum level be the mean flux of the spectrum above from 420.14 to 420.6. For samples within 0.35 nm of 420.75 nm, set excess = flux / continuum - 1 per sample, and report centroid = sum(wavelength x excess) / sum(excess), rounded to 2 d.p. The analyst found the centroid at 420.90 nm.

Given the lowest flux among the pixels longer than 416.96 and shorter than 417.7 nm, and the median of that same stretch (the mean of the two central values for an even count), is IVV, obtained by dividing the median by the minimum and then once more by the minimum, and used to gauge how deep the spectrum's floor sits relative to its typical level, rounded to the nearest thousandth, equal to 0.041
